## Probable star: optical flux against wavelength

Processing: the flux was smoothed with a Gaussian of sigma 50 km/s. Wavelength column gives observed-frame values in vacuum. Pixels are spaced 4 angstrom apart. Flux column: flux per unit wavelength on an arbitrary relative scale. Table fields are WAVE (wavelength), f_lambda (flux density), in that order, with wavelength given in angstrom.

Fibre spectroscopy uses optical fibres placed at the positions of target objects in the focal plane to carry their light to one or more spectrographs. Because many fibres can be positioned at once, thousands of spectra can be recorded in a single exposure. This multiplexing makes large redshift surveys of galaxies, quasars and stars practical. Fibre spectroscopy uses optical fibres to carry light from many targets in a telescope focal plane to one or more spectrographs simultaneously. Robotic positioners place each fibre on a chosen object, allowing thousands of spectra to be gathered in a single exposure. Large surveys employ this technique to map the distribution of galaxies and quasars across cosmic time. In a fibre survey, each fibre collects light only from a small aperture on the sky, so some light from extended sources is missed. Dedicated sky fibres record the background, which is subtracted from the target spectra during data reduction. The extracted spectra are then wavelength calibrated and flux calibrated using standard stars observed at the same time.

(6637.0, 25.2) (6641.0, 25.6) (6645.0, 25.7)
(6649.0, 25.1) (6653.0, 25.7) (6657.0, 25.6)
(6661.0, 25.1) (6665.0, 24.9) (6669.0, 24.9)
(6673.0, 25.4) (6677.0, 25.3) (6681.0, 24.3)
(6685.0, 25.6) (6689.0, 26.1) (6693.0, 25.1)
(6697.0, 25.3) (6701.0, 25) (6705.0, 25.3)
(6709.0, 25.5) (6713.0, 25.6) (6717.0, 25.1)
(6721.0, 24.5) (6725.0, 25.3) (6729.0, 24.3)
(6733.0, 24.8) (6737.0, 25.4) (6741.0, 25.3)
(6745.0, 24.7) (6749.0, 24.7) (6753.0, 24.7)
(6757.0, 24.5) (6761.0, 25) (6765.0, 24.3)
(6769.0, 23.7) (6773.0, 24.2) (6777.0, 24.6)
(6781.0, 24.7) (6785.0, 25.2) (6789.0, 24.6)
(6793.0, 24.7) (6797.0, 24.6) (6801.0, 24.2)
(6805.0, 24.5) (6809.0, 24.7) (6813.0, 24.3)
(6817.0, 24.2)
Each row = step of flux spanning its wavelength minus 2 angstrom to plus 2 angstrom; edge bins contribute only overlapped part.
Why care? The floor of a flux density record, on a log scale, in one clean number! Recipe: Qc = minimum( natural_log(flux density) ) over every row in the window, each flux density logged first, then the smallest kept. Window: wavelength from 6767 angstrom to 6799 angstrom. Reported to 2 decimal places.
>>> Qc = 3.17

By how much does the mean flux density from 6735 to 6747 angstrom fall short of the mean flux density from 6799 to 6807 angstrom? -0.78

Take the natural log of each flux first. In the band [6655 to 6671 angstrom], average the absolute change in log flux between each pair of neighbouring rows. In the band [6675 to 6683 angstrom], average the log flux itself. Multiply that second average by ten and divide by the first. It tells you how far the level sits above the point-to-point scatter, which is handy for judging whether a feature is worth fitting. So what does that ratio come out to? 3474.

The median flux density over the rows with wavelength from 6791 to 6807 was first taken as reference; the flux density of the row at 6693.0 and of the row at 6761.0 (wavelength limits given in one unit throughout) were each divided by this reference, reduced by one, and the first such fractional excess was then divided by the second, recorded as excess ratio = 1.22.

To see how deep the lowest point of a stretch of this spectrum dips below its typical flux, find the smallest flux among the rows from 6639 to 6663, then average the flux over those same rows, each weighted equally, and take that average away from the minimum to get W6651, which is -0.37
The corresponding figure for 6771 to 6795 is -0.47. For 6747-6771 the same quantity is -0.78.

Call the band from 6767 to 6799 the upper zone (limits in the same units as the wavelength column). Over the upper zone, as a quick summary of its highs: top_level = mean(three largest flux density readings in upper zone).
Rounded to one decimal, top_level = 24.9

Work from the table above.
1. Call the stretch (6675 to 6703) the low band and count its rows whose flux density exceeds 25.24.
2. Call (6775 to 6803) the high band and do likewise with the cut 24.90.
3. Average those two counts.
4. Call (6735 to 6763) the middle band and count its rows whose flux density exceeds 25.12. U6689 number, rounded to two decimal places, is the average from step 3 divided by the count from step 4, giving 1.25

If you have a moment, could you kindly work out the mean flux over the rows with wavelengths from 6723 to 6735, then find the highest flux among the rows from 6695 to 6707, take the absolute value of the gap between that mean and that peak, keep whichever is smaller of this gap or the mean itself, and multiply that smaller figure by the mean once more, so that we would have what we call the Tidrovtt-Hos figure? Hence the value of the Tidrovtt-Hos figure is 12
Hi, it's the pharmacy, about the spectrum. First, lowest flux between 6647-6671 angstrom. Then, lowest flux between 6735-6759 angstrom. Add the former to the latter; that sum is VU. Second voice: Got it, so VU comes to 49.4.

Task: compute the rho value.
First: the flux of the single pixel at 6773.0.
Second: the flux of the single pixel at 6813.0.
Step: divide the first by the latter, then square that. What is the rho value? 0.99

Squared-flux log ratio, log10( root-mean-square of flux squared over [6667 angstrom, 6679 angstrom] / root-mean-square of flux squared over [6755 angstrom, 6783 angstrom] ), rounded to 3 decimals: 0.027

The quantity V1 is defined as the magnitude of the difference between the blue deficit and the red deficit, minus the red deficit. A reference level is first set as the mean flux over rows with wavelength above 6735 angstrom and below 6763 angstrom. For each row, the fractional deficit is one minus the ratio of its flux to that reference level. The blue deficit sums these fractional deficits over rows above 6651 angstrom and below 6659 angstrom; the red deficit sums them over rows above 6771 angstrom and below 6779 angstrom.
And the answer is 0.06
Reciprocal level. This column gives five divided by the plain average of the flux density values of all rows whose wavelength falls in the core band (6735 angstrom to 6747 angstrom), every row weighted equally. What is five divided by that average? 0.199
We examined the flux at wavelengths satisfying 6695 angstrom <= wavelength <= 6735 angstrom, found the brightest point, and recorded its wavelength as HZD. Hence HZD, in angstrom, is 6713.0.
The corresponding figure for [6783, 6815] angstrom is 6785.0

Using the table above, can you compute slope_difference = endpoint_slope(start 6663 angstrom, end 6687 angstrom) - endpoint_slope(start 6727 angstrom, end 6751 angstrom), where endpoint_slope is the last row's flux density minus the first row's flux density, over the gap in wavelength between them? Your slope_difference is 0.015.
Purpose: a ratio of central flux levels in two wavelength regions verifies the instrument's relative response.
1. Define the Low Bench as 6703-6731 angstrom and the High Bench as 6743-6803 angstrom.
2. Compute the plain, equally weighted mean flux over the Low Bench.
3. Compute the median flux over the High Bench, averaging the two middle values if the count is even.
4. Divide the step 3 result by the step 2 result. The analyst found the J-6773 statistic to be 0.981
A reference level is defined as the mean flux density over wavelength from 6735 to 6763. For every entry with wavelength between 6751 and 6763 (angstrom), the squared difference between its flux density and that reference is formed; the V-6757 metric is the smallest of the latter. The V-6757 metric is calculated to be 0.0100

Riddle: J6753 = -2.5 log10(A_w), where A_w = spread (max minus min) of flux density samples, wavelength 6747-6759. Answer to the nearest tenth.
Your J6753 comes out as 1.7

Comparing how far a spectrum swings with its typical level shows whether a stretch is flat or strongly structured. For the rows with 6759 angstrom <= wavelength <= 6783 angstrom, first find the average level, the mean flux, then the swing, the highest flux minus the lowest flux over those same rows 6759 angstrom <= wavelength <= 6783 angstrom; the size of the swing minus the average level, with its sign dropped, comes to 23.1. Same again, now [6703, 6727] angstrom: 24.1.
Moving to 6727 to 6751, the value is 23.8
